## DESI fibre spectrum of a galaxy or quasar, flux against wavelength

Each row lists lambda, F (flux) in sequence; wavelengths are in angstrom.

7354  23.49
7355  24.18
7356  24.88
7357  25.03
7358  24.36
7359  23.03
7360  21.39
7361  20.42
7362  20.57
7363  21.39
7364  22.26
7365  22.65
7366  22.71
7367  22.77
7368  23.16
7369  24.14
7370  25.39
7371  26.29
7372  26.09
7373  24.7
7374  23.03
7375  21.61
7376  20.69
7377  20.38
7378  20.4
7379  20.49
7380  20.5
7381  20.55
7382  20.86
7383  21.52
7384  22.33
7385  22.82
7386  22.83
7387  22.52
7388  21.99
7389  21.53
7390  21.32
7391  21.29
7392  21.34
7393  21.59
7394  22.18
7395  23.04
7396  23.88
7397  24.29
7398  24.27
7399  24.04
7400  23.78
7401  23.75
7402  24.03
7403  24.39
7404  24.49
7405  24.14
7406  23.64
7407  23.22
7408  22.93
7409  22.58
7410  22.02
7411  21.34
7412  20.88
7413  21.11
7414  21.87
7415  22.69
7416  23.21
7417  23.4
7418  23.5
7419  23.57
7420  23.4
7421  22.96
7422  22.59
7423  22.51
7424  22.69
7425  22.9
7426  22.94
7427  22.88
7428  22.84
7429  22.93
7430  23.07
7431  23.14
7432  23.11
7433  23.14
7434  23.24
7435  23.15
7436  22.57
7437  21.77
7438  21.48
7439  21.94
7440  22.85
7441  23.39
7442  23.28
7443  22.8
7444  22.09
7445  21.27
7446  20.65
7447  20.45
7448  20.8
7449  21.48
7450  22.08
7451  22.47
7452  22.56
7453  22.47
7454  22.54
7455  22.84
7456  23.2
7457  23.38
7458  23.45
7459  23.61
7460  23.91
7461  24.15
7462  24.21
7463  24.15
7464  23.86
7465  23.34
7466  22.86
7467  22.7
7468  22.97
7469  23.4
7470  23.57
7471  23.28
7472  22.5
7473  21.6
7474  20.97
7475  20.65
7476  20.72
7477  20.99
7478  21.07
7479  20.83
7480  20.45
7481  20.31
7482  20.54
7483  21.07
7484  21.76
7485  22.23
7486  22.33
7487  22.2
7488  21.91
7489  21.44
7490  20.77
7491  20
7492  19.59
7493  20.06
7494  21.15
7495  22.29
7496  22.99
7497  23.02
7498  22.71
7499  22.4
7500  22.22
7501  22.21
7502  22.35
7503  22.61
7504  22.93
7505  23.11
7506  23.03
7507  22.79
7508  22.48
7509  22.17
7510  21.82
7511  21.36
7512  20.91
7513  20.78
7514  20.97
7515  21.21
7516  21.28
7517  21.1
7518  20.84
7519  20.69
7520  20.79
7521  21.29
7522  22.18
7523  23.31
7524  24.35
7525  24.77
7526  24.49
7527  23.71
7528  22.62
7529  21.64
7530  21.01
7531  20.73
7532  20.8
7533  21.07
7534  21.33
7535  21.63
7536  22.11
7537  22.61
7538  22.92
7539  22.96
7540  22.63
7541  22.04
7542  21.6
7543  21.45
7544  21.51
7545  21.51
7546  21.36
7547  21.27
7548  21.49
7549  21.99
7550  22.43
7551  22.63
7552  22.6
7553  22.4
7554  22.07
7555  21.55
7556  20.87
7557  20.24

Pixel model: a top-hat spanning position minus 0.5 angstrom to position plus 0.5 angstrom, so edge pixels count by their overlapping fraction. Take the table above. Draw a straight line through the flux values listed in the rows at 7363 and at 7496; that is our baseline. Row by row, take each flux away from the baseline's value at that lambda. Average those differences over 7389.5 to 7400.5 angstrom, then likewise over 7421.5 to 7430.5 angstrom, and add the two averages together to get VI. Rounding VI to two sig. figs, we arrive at -1.7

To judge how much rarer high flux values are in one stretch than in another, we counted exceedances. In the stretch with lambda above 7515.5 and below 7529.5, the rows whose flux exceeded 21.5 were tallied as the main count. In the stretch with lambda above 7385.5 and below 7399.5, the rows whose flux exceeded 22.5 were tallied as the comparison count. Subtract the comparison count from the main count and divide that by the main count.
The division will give 0.1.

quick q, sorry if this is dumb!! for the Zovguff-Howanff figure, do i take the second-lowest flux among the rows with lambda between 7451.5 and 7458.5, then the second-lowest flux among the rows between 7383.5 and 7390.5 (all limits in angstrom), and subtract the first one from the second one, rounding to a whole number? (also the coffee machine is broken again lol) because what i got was -1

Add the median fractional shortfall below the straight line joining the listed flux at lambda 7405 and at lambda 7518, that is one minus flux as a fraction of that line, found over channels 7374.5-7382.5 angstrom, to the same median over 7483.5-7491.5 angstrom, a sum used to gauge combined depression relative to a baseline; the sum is 0.17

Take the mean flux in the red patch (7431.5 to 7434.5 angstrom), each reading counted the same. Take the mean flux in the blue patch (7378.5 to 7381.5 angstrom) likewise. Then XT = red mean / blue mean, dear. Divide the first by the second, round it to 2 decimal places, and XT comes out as 1.13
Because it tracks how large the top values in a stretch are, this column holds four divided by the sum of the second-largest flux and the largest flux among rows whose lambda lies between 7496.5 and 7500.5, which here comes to 0.0875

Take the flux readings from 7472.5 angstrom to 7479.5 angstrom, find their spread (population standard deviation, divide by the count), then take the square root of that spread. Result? 0.54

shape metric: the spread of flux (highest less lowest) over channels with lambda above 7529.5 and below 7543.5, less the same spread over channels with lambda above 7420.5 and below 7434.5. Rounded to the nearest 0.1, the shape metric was 1.5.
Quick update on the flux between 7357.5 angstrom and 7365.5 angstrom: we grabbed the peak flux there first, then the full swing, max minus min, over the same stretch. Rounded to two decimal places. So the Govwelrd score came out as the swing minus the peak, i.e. -20.42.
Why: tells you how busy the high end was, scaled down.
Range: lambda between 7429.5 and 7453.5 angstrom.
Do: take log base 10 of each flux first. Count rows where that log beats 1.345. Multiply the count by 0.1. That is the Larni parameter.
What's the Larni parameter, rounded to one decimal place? 1.4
